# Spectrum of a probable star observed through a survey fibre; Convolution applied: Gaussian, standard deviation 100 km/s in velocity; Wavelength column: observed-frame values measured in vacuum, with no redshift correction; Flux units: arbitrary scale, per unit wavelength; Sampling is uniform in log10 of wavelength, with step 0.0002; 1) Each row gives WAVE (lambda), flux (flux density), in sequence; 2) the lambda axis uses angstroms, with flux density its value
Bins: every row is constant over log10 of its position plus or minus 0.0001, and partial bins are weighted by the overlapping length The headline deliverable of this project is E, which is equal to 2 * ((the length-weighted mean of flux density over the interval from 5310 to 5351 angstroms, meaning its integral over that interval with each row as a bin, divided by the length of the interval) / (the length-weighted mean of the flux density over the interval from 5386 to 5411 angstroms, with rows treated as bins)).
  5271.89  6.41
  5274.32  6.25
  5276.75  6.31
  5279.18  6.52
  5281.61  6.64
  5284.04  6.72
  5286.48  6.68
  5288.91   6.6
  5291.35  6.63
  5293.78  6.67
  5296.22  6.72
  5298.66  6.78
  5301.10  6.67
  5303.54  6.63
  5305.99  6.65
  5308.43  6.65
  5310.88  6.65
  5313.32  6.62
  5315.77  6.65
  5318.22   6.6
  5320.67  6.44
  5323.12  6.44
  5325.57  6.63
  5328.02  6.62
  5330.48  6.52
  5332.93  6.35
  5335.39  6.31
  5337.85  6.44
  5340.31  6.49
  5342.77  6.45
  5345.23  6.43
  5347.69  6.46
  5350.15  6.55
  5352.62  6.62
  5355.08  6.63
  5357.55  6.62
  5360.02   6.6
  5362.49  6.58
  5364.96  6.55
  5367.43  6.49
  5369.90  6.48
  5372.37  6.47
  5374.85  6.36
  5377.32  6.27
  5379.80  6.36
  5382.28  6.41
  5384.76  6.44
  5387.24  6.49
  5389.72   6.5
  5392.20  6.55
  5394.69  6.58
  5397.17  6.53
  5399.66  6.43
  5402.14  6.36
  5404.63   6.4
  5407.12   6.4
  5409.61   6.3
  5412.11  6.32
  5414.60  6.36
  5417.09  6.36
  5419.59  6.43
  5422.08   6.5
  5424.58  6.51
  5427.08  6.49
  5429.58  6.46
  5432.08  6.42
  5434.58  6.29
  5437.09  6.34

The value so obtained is 2.017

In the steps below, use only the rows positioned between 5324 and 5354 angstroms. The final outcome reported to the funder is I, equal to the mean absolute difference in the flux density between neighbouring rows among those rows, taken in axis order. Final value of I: 0.0682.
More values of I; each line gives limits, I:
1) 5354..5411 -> 0.0468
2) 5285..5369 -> 0.0542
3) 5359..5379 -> 0.0471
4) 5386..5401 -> 0.0480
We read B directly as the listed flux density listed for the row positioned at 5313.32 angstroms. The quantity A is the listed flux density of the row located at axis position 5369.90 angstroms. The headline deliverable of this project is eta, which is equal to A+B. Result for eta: 13.1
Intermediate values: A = 6.48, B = 6.62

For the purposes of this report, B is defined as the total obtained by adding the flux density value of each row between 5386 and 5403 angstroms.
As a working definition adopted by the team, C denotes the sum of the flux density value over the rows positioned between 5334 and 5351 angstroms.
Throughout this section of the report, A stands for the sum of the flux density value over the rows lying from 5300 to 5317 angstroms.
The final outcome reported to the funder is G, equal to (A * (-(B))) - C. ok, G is -2159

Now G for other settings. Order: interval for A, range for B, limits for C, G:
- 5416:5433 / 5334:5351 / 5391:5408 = -2084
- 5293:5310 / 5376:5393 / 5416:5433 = -2151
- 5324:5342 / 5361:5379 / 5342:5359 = -2096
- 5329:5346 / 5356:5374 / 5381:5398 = -2106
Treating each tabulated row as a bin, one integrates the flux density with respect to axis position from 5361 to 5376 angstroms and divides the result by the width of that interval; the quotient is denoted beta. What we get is 6.49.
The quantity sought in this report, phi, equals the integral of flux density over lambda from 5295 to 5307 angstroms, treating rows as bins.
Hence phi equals 80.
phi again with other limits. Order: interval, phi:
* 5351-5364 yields 86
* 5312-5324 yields 79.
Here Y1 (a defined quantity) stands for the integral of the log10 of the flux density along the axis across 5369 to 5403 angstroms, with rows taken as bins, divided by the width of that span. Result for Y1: 0.809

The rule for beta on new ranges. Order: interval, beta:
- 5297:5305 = 6.69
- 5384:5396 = 6.52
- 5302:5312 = 6.64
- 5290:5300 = 6.70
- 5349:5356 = 6.60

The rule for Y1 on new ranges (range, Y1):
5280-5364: 0.818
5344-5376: 0.815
